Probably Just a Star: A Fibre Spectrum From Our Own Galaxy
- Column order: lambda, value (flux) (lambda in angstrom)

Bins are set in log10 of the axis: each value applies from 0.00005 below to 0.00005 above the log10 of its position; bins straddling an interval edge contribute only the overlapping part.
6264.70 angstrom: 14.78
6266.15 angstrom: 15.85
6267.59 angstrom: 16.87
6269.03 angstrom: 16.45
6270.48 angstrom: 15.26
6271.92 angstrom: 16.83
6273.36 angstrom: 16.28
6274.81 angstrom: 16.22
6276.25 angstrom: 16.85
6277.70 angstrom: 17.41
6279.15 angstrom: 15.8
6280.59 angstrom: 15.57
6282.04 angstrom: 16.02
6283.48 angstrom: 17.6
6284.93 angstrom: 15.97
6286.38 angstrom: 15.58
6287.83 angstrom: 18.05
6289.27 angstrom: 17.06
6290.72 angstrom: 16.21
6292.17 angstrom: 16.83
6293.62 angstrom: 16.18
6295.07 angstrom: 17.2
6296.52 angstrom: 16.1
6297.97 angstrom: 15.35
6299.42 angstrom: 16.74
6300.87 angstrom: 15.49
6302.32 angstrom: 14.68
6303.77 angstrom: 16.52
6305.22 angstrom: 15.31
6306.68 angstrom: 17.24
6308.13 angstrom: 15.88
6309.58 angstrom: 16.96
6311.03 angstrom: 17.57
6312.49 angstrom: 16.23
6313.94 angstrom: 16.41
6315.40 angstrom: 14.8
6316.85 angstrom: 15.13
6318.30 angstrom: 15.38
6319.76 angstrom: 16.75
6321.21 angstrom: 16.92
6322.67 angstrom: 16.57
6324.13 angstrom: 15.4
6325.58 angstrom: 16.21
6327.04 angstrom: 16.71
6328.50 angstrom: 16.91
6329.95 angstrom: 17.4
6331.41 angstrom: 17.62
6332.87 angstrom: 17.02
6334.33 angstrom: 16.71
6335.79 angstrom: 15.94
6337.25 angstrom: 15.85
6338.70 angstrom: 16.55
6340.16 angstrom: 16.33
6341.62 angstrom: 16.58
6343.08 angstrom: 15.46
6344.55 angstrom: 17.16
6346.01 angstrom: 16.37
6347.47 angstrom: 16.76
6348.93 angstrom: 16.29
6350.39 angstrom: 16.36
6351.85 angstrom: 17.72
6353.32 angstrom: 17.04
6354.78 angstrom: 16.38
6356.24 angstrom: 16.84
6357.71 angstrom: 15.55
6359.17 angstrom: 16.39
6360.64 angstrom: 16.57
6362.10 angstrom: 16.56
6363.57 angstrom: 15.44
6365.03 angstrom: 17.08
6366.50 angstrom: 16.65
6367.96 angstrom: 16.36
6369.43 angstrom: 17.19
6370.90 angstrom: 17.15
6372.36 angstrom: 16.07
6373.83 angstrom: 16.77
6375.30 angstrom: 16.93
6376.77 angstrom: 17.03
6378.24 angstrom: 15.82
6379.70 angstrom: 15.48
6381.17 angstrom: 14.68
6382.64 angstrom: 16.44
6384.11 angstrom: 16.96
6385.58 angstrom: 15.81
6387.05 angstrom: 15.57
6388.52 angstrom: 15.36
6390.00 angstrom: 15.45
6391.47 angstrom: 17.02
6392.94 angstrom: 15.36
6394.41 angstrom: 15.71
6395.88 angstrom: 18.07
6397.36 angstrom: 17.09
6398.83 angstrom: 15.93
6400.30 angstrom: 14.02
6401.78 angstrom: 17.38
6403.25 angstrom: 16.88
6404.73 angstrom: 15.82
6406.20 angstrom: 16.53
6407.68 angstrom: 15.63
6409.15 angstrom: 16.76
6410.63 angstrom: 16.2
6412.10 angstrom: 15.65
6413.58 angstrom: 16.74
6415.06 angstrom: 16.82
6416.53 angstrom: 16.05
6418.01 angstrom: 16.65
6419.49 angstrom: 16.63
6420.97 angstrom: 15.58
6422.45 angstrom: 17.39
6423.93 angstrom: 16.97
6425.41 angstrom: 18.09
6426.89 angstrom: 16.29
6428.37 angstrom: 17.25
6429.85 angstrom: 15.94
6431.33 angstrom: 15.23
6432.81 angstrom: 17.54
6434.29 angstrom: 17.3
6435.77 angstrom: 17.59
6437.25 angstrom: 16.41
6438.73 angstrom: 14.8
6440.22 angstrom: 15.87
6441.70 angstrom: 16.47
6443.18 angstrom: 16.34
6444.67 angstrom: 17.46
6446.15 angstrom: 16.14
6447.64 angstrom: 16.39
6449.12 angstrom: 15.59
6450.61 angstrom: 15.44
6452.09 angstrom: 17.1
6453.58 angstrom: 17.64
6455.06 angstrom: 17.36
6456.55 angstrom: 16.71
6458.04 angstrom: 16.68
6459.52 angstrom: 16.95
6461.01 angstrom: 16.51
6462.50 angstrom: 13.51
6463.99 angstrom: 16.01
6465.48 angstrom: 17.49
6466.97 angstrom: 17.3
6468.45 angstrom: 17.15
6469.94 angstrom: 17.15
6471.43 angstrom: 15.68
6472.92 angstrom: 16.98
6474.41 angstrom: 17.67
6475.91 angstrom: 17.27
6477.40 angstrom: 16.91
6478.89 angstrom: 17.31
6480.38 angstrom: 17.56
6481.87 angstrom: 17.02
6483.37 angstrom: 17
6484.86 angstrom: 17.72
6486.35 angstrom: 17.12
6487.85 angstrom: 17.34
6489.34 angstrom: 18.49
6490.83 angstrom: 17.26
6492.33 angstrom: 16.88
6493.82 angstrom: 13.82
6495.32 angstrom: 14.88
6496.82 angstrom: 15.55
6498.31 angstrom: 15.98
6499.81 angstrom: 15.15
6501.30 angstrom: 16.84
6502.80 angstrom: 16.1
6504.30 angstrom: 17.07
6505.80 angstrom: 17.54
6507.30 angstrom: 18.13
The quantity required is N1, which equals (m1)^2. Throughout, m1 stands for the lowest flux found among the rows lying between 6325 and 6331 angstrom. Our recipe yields 263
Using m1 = 16.21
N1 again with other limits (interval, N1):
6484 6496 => 191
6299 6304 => 216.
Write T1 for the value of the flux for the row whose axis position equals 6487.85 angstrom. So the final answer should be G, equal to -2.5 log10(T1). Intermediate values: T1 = 17.34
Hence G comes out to -3.10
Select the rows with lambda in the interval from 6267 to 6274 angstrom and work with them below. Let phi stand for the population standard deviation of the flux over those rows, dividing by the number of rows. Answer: 0.6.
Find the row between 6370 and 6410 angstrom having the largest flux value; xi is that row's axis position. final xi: 6395.88 angstrom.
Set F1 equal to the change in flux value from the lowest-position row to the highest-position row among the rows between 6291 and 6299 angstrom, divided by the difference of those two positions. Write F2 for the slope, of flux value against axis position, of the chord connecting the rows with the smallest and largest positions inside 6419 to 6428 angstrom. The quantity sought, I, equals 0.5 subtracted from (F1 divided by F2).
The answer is 5.1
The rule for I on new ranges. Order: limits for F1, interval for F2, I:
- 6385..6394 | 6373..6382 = -0.3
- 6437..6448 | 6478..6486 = -0.5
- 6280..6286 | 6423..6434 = 0.9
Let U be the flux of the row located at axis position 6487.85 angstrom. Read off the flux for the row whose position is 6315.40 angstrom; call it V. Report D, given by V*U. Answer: 257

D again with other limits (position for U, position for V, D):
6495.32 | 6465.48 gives 260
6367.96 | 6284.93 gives 261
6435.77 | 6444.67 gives 307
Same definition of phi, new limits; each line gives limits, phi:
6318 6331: 0.7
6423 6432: 0.9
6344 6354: 0.5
